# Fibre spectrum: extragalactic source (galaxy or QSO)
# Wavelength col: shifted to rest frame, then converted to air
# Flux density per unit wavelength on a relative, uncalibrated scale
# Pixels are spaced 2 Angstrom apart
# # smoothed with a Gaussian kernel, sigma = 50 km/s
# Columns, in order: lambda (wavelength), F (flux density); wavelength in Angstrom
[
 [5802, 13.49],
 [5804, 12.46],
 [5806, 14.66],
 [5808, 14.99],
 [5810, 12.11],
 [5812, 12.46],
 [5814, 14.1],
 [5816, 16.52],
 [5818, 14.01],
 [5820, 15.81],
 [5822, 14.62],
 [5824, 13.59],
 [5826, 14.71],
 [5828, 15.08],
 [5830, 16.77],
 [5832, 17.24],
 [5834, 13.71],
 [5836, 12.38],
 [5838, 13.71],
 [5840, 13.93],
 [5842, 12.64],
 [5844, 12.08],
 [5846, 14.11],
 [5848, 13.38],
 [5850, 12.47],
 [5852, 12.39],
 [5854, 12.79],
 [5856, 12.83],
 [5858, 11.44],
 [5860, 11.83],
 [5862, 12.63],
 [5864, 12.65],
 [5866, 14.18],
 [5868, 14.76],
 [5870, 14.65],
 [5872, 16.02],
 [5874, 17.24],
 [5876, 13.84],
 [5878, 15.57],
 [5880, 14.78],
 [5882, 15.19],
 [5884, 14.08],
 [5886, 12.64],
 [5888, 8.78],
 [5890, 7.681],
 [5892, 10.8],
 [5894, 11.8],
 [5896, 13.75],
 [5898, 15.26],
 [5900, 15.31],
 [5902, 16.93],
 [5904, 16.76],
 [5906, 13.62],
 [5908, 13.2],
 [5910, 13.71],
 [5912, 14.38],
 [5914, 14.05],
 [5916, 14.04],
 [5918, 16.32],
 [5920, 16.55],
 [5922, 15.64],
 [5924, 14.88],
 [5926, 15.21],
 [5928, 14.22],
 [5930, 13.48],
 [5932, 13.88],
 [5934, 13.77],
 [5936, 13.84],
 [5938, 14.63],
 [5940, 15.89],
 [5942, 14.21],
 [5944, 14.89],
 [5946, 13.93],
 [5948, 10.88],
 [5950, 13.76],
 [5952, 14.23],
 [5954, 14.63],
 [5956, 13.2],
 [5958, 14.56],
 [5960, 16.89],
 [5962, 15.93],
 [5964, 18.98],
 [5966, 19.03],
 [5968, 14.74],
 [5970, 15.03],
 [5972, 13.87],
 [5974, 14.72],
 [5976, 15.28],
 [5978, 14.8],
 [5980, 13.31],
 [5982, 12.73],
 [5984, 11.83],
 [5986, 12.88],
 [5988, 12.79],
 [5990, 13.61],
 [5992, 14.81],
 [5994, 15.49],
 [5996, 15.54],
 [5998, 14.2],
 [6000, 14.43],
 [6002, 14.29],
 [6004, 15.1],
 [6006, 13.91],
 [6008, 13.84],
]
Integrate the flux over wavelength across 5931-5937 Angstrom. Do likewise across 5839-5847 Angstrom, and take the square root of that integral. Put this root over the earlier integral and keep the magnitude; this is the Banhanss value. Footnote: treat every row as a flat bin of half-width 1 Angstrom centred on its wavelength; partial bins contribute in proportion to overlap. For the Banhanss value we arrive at 0.12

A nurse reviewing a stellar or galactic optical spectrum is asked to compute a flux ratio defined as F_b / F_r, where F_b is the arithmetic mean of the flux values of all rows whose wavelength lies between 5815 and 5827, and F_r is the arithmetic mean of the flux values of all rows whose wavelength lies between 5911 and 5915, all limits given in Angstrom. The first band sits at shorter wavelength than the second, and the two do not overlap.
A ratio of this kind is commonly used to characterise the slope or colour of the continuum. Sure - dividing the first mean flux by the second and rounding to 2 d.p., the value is 1.05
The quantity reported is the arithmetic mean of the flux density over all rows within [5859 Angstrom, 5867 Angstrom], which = 12.8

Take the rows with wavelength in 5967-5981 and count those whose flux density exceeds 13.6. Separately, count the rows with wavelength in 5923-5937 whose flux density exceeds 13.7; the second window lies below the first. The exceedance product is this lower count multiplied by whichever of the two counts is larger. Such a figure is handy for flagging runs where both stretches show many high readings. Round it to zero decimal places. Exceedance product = 36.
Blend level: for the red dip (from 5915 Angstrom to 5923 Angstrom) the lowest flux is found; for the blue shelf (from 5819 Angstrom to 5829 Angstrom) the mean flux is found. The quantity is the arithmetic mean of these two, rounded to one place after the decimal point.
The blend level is 14.4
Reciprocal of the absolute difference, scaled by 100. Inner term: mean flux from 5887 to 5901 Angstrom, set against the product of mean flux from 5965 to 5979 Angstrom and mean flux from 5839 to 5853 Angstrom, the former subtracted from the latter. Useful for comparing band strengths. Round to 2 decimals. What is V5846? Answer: 0.53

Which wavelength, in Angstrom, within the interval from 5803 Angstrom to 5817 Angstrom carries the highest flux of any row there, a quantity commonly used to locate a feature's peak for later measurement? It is 5816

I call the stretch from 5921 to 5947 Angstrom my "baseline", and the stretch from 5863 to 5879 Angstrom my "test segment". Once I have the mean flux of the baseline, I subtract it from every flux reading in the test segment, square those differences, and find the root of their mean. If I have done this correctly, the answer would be 1.4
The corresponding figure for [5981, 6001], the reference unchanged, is 1.4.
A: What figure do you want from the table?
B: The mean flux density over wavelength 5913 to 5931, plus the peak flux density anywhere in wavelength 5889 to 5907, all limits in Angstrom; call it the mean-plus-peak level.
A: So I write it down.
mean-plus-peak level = 31.9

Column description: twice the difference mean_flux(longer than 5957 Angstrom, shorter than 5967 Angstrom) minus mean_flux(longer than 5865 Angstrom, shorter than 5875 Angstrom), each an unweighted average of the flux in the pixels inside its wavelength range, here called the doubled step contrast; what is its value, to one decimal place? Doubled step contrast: 3.4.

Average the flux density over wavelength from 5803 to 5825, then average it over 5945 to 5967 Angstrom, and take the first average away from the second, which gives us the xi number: 1.0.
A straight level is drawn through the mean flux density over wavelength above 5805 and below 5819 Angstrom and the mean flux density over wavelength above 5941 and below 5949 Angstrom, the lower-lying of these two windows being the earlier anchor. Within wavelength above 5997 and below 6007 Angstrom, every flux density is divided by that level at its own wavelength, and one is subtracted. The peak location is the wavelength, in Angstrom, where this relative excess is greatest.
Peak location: 6004 Angstrom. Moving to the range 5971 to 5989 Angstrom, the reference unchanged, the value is 5976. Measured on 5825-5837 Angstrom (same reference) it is 5832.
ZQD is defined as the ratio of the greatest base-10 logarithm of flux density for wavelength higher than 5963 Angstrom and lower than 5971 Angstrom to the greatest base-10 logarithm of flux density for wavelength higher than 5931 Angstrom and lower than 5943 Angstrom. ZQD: 1.07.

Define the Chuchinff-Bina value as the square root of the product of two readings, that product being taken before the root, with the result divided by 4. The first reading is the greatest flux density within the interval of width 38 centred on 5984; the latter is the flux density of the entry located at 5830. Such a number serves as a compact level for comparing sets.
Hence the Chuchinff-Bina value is 4.47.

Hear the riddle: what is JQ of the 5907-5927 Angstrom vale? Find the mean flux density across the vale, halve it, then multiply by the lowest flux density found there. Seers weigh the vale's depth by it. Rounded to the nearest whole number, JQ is 98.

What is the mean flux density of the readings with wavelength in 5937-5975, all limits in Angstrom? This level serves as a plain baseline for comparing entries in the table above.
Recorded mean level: 14.9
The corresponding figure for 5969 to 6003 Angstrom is 14.1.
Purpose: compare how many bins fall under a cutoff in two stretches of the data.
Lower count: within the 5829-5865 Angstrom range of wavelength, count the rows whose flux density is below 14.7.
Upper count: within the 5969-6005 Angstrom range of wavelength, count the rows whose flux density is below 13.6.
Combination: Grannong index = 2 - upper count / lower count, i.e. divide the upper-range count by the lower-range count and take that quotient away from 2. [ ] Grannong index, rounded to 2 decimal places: 1.69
